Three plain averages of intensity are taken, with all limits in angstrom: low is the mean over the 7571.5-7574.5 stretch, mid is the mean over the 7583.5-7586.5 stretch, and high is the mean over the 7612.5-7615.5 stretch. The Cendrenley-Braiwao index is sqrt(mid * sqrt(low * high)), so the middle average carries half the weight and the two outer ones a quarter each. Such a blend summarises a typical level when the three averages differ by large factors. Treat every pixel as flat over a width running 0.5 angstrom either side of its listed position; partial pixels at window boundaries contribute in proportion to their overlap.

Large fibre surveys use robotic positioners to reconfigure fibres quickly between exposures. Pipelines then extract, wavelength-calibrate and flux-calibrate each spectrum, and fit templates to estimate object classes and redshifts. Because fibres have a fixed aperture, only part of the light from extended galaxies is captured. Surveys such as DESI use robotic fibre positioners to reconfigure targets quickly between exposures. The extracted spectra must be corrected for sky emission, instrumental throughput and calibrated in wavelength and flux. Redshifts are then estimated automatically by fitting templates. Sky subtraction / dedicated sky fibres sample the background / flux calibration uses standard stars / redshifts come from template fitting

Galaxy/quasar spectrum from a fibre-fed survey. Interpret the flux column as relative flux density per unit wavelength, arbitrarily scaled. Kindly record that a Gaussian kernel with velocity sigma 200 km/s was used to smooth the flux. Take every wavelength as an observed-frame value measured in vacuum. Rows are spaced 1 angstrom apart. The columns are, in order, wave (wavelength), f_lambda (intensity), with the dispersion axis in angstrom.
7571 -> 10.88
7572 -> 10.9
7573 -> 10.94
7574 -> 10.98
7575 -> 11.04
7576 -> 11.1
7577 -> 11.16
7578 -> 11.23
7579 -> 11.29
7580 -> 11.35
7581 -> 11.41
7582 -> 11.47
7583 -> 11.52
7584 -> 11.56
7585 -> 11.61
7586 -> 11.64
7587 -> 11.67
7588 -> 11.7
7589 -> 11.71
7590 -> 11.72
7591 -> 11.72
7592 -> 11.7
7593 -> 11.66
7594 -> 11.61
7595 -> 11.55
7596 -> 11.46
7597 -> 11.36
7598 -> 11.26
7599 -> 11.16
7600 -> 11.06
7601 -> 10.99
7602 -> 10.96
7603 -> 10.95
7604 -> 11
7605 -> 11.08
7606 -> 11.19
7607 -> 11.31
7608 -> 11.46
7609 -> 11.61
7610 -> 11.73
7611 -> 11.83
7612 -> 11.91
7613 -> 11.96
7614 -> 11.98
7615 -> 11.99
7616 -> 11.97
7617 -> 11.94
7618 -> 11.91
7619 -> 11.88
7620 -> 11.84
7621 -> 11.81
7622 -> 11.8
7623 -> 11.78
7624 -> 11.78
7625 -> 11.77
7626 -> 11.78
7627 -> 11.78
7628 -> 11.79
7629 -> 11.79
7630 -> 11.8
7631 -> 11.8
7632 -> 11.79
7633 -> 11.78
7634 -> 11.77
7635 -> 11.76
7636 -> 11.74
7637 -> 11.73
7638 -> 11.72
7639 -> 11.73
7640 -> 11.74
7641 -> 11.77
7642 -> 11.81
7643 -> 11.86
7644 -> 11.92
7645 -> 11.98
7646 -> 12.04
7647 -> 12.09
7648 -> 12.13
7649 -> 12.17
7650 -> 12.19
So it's 11.52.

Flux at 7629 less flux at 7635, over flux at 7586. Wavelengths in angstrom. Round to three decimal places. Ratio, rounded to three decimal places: 0.003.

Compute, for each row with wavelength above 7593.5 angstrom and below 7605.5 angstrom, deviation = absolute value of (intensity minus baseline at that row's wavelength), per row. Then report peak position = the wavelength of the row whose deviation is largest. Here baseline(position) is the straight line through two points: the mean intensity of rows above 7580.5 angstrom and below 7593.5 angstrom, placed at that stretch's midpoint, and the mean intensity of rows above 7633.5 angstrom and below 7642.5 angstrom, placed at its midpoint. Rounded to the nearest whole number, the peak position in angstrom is 7603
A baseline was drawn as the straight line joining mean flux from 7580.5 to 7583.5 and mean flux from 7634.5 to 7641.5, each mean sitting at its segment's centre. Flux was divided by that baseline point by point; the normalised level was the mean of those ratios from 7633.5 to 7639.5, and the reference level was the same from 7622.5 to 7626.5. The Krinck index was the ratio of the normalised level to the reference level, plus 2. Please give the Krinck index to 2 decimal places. 2.99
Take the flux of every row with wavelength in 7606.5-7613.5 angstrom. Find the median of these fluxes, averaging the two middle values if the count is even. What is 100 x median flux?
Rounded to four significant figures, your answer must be 1173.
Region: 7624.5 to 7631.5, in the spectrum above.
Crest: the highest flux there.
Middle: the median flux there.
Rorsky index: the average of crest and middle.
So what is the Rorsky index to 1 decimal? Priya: 11.8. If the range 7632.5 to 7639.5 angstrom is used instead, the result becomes 11.8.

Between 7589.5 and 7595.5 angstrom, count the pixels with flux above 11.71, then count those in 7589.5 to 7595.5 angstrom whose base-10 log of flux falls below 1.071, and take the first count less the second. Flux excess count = -4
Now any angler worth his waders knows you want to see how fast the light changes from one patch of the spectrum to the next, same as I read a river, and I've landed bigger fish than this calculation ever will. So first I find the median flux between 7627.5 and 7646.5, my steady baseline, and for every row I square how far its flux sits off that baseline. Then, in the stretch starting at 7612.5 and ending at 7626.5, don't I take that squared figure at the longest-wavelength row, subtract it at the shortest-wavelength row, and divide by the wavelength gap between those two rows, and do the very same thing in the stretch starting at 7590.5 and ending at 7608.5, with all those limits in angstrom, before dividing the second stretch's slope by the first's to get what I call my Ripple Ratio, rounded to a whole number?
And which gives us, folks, -3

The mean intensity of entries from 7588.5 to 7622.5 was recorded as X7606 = 11.6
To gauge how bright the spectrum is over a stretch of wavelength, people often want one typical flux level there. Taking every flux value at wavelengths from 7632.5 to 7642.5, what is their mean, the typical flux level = 11.8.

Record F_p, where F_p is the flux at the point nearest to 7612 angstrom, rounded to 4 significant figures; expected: 11.91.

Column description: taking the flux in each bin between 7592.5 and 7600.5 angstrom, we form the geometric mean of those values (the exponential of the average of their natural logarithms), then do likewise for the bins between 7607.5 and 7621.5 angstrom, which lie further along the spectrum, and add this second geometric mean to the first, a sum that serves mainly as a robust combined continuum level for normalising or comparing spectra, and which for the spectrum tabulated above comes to 23.2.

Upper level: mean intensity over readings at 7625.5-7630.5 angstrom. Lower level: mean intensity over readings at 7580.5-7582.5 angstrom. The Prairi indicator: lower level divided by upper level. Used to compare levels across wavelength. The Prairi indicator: 0.97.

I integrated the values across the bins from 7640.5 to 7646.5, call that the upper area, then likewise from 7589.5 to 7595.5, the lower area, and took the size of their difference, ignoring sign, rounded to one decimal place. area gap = 1.4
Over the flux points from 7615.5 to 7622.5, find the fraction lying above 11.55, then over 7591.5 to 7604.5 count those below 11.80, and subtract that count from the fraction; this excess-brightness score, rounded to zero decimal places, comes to -12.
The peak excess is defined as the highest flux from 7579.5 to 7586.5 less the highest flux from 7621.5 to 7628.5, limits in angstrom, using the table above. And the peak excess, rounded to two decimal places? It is -0.16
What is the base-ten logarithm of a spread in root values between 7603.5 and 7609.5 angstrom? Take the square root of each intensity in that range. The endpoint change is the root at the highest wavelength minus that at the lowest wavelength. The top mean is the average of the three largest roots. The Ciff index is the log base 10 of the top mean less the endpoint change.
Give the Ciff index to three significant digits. 0.518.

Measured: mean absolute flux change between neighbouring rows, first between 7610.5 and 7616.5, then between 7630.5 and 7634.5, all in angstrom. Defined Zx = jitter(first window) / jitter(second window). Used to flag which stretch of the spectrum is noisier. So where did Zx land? 4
